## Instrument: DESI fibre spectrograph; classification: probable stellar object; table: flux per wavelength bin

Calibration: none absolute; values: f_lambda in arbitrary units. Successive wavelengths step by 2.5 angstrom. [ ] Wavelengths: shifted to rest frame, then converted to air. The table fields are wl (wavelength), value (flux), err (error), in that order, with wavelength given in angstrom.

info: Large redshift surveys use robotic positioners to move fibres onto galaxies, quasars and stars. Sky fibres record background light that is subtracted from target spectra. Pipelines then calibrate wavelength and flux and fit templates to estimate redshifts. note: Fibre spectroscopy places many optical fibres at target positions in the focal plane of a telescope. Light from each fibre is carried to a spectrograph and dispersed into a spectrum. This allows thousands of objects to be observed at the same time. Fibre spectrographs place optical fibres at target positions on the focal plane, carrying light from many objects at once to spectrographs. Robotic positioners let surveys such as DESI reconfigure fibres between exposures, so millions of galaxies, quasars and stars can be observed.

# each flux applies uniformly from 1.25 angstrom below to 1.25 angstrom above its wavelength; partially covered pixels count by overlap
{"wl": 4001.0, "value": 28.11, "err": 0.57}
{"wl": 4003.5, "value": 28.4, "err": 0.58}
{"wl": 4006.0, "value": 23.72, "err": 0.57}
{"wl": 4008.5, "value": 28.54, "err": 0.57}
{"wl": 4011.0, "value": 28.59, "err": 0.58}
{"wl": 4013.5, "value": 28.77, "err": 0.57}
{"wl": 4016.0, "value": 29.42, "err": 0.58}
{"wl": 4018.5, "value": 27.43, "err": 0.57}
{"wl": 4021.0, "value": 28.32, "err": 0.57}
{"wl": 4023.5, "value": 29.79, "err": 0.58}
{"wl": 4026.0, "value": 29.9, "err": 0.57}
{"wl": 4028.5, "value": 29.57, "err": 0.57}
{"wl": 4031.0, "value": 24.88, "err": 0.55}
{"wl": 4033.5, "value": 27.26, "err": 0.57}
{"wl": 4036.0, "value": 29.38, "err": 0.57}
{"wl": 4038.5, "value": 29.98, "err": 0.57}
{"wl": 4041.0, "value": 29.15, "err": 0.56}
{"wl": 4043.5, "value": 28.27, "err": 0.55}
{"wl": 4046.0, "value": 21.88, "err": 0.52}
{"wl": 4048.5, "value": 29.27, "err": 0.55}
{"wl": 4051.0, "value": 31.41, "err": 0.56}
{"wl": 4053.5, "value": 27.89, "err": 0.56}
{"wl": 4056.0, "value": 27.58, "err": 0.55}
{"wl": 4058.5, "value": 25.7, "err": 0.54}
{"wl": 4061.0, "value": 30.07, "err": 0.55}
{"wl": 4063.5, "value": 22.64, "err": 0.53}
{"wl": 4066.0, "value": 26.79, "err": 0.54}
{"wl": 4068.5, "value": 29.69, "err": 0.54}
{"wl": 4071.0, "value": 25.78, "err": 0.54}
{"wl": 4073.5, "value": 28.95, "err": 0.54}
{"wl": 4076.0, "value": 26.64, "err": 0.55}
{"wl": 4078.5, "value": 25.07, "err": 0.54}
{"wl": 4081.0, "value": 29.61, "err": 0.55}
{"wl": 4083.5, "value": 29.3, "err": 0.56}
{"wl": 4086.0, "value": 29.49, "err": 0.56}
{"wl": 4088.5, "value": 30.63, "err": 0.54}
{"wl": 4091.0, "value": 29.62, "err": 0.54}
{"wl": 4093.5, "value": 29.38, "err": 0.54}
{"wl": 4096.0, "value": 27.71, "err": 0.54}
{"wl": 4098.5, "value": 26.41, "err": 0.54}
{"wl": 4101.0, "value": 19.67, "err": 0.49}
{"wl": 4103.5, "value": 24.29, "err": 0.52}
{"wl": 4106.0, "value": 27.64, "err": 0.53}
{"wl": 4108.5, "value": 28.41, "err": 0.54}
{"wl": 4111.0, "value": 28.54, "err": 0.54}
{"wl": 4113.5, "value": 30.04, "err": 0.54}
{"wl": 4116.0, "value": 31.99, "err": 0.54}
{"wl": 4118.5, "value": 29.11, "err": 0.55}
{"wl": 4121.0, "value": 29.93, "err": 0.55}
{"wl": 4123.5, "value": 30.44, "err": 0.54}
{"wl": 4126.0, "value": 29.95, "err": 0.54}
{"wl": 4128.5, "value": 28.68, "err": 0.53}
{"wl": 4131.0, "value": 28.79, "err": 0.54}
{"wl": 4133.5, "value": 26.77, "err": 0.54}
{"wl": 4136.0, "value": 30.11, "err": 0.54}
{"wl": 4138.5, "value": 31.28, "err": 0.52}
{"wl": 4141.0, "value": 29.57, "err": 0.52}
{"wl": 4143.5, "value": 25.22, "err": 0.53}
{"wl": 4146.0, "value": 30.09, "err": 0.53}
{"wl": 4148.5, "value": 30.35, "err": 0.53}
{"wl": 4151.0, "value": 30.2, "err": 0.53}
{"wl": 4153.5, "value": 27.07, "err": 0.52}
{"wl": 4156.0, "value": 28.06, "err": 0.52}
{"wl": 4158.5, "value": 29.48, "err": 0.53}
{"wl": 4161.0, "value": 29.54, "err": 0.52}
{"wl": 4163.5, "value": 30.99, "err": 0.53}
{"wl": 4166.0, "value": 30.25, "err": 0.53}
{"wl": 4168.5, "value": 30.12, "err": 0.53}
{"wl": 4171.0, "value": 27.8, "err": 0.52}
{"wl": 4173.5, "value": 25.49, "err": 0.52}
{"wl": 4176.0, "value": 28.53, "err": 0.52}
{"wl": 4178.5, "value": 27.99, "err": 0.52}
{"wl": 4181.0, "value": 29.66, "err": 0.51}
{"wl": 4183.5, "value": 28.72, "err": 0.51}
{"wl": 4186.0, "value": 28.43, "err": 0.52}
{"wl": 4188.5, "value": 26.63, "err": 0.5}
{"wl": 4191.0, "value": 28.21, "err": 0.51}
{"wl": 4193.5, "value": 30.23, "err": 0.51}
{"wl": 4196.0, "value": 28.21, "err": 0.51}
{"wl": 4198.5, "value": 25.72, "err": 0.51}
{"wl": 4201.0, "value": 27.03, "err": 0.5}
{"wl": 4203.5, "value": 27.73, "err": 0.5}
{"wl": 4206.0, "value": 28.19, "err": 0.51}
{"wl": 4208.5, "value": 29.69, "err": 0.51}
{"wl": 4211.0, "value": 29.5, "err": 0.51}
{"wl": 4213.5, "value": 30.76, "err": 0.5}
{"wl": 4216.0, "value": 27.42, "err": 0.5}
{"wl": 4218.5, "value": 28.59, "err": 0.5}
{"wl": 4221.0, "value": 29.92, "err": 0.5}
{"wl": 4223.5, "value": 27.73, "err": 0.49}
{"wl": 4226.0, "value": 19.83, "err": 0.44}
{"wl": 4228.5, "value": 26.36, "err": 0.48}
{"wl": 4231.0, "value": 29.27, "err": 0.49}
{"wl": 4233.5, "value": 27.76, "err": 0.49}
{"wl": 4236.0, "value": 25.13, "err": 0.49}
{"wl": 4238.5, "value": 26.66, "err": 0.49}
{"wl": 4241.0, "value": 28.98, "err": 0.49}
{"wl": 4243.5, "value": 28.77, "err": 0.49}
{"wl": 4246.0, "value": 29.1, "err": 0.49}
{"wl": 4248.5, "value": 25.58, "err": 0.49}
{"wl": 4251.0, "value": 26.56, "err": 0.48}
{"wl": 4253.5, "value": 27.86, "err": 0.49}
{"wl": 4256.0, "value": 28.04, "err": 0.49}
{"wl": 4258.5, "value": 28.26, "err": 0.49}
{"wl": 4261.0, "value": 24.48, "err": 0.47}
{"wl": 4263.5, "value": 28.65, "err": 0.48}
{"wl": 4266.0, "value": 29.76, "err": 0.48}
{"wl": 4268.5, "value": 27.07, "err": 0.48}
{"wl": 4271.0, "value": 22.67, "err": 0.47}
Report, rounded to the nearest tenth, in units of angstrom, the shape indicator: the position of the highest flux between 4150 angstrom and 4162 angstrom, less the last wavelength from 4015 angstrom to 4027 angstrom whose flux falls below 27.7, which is 132.5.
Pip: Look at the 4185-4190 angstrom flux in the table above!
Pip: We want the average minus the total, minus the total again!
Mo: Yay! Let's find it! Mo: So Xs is -82.6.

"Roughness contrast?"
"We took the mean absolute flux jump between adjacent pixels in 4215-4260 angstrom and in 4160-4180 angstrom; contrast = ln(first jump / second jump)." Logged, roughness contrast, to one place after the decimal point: 0.4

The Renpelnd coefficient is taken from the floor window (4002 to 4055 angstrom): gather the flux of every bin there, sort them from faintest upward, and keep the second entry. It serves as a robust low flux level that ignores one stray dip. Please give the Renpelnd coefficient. 23.72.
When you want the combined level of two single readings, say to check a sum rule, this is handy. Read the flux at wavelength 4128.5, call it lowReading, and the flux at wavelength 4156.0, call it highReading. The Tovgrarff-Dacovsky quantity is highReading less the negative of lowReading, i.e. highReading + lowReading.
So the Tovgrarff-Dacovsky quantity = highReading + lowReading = 56.7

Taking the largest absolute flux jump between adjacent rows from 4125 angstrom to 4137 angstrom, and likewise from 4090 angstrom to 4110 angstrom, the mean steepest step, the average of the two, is 5.0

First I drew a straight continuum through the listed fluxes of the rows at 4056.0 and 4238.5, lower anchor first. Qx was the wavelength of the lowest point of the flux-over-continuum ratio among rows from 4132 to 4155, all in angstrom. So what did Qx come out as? 4143.5 angstrom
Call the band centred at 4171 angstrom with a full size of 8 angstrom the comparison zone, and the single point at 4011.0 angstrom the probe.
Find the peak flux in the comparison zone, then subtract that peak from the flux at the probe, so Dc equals -1.5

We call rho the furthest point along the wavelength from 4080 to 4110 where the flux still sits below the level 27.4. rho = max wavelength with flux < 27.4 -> 4103.5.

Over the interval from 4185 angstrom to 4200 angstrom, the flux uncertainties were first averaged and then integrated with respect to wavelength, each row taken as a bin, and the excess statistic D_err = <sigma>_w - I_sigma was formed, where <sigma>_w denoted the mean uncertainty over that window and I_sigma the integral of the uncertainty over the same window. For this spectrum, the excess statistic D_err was -7.14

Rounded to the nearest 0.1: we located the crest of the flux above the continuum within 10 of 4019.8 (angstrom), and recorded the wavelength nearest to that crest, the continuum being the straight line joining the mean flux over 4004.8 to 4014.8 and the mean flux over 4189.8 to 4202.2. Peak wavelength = 4026.0 angstrom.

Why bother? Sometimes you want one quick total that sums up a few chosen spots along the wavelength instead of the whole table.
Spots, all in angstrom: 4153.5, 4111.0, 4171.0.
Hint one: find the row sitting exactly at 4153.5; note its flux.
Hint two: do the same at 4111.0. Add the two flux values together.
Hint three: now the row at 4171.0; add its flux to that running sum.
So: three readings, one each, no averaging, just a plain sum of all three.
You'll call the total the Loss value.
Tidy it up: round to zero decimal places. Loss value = 83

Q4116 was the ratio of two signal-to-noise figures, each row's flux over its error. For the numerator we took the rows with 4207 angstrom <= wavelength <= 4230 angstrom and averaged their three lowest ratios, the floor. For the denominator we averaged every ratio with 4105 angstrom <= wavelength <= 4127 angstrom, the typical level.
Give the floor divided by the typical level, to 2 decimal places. 0.94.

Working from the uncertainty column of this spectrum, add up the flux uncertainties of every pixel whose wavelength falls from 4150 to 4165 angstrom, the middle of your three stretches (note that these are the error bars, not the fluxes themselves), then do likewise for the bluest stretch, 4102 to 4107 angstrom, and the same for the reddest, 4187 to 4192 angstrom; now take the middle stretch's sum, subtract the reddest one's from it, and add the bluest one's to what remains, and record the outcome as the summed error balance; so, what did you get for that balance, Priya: 3.2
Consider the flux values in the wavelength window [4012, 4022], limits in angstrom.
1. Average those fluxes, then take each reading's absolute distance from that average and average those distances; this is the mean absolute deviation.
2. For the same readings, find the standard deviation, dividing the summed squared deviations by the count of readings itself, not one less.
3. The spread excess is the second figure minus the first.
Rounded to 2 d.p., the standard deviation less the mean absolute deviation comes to 0.11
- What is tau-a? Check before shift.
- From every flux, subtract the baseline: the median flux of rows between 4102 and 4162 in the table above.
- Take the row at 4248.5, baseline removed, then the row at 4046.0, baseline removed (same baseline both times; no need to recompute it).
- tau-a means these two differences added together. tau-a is -12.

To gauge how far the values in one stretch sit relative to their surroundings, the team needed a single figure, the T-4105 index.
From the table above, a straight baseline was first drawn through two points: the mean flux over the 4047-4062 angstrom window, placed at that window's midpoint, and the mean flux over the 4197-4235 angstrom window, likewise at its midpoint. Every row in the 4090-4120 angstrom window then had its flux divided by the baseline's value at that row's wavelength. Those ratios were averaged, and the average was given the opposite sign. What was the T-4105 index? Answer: -0.98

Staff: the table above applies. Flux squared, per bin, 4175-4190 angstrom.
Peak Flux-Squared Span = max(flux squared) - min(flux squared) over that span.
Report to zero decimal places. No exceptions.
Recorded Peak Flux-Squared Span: 171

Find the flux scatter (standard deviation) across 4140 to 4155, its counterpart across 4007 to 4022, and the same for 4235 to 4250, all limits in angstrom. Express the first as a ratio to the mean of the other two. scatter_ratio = 1.7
